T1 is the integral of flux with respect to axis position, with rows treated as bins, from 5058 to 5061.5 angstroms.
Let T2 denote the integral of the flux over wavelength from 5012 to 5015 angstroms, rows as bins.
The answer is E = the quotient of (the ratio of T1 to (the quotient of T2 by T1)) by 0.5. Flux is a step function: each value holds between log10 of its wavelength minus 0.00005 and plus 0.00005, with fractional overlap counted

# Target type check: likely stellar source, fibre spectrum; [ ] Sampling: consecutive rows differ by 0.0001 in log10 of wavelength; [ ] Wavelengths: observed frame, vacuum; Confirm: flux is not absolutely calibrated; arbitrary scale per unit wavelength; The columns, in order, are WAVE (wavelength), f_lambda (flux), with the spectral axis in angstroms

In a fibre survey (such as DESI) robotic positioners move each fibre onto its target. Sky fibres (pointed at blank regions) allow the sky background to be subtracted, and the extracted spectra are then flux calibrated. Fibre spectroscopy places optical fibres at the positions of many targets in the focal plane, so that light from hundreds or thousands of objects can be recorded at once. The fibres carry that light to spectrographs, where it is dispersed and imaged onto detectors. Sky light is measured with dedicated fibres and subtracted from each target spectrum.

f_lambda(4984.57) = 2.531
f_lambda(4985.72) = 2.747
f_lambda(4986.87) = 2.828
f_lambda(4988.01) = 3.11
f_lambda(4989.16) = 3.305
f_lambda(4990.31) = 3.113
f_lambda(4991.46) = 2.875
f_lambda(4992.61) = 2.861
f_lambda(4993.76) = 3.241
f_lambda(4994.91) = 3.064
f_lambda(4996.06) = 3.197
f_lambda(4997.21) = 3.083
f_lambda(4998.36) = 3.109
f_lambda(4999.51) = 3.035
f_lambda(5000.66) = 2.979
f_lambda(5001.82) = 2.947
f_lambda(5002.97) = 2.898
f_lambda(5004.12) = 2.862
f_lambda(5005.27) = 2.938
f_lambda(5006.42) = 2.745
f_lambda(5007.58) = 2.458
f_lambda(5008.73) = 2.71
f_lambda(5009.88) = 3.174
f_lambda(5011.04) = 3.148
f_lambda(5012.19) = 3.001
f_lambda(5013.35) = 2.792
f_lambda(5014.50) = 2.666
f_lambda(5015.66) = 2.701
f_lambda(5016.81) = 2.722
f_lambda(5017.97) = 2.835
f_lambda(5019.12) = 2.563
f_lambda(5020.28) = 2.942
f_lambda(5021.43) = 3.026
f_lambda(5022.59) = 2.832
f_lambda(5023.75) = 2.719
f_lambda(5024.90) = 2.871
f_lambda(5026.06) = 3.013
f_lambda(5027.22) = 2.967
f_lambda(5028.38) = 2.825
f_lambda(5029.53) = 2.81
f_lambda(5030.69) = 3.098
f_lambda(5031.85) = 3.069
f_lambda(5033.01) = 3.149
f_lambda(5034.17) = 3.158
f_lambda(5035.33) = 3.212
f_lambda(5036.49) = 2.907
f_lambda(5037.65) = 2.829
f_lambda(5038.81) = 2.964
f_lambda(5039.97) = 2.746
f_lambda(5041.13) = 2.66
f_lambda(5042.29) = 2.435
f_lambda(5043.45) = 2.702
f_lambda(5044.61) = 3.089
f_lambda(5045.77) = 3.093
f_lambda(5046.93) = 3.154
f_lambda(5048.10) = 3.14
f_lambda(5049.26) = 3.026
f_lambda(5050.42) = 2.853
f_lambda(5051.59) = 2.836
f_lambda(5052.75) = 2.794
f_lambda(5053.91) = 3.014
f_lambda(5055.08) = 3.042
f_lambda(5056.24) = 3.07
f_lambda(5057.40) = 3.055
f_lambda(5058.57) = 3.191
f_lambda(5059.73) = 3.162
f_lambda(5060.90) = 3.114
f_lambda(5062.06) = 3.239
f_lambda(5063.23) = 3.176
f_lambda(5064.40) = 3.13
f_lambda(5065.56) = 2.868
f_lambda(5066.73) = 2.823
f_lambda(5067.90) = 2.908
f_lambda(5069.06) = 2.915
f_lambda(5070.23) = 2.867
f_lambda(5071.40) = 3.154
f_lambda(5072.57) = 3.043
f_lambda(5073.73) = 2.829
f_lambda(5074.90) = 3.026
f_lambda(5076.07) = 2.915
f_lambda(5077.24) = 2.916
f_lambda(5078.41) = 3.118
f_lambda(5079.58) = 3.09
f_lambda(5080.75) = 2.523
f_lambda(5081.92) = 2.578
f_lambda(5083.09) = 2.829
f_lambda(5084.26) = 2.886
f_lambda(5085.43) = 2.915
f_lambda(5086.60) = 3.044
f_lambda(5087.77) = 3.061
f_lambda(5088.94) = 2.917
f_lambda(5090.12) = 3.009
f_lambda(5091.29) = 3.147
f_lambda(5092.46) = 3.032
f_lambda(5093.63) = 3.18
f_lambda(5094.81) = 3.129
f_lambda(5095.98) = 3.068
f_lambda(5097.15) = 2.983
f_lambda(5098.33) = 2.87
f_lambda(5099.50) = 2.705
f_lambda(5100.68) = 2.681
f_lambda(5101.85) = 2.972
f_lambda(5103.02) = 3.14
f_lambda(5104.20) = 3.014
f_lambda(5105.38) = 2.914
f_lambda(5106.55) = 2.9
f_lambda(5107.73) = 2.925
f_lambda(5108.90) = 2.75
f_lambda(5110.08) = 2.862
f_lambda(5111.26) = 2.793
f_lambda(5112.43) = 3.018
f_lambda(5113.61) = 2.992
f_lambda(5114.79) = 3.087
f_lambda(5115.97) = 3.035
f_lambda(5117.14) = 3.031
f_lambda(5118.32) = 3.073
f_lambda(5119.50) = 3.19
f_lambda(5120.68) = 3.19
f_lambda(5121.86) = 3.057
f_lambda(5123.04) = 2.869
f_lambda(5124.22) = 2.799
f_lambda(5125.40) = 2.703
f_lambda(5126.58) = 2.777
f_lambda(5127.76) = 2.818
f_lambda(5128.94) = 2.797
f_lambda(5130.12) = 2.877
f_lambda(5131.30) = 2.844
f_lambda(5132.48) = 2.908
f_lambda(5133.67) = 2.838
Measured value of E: 29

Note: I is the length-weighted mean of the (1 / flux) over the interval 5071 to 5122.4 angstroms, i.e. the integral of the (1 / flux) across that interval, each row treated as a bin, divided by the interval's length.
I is 0.338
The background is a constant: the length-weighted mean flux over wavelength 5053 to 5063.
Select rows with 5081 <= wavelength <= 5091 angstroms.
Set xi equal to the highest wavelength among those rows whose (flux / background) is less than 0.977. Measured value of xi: 5090.12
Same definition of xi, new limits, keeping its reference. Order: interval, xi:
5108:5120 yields 5117.14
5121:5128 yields 5127.76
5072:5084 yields 5083.09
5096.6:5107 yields 5106.55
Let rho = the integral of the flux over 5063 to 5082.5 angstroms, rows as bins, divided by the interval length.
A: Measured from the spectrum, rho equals 2.93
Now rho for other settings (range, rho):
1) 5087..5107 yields 2.98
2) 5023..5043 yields 2.91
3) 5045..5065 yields 3.06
